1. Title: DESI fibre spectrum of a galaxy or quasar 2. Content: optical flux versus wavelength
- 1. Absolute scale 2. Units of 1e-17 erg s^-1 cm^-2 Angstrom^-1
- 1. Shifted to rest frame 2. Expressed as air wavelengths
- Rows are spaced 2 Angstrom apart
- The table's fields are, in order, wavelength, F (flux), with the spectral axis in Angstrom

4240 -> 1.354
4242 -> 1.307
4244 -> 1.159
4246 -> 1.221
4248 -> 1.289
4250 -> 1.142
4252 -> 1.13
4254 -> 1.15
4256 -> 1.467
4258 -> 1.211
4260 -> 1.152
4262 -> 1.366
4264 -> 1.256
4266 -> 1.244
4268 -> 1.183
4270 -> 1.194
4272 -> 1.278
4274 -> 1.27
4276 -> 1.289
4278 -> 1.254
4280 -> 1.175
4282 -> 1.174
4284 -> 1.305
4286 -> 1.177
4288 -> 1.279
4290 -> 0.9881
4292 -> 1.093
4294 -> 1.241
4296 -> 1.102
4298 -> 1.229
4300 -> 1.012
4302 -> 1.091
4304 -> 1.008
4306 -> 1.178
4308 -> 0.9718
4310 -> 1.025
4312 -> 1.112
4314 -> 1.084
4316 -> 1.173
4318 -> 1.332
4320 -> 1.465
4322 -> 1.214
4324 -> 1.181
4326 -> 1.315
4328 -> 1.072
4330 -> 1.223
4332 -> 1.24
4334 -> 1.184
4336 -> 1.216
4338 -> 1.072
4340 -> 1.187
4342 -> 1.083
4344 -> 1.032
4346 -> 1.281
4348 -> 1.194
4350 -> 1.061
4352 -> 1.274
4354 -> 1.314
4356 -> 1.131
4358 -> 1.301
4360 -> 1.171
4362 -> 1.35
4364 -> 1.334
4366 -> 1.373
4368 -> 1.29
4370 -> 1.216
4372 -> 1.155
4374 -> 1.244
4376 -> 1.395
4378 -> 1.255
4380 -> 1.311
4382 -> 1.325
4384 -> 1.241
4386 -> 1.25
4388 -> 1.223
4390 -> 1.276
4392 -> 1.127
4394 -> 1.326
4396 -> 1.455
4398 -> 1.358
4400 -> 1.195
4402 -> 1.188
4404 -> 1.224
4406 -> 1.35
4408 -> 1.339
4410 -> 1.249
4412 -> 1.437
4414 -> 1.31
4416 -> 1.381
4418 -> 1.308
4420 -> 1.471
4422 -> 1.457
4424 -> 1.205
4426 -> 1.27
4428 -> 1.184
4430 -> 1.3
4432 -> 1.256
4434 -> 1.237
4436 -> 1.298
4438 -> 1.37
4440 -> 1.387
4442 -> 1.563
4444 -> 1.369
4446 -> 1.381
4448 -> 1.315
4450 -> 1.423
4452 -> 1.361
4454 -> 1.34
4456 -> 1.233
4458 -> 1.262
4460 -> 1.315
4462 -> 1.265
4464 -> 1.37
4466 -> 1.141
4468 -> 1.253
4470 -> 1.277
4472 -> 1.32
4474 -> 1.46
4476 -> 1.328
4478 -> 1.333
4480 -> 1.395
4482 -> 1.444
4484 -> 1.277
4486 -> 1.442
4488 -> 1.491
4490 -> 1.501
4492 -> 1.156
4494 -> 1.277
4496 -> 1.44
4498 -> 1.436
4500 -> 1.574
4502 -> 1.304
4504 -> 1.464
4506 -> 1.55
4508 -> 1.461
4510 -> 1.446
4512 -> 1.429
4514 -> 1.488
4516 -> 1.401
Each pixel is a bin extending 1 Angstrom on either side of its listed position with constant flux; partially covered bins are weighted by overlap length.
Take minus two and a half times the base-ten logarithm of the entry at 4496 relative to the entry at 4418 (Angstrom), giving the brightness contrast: -0.10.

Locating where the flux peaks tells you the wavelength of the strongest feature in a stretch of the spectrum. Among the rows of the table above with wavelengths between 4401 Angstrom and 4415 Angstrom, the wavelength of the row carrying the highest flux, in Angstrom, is 4412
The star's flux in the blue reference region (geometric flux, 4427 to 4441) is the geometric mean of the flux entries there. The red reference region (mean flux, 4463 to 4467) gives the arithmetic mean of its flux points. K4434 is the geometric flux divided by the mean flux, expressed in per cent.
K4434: 102.6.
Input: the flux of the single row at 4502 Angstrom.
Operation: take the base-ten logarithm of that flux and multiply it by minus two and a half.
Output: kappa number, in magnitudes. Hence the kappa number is -0.288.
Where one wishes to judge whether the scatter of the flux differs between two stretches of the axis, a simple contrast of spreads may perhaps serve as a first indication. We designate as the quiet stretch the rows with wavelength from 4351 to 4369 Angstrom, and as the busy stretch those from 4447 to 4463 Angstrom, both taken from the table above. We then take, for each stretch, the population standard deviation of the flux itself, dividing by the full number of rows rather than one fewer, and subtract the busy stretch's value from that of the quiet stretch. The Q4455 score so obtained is 0.019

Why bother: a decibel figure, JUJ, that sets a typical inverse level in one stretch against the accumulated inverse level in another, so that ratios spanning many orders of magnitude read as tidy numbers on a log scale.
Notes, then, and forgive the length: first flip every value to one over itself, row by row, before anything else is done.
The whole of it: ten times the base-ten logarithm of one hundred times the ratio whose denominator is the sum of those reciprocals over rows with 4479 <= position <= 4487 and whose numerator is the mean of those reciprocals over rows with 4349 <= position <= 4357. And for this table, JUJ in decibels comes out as 14.7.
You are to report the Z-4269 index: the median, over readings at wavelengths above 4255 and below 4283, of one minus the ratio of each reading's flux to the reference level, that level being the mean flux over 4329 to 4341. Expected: -0.052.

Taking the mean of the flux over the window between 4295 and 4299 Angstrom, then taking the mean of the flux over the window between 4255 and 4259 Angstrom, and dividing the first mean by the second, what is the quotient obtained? 0.87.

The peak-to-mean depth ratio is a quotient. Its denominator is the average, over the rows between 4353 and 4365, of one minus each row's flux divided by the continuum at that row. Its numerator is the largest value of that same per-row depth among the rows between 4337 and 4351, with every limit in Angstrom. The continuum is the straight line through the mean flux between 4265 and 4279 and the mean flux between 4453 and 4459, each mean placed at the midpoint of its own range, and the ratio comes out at -36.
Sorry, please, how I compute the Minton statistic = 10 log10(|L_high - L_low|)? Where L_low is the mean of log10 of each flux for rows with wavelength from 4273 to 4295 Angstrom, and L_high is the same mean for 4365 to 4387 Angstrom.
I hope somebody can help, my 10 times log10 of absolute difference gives -16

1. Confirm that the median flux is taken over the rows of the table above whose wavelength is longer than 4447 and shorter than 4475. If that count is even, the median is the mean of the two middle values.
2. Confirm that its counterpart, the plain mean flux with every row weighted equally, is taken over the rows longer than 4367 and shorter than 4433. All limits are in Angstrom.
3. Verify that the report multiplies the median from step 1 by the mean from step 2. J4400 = 1.70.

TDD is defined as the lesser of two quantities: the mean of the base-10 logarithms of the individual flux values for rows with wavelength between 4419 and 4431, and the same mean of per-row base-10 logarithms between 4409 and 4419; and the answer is 0.12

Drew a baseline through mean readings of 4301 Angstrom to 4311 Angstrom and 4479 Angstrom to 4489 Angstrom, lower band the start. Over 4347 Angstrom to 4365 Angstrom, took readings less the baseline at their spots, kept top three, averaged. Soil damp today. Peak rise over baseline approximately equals 0.17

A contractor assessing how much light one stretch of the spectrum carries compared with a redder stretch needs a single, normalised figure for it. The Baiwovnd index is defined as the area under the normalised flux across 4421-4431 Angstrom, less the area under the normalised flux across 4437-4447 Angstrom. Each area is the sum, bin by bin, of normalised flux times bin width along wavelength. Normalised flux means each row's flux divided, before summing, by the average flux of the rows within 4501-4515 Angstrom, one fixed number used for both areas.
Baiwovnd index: -0.90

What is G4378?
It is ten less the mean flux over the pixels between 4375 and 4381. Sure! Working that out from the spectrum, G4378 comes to 8.68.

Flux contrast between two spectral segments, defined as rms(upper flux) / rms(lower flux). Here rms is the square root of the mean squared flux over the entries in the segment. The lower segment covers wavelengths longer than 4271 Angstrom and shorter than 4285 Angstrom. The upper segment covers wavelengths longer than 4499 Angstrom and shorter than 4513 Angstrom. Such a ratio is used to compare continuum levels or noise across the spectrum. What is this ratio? 1.17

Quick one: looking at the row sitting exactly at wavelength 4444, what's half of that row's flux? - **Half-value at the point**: 0.68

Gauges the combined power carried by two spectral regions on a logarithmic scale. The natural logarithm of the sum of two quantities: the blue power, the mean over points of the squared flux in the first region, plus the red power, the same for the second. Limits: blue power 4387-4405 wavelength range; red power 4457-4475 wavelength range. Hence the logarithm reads 1.19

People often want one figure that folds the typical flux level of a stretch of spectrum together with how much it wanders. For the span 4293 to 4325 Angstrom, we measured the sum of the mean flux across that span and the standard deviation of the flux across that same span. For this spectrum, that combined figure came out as 1.28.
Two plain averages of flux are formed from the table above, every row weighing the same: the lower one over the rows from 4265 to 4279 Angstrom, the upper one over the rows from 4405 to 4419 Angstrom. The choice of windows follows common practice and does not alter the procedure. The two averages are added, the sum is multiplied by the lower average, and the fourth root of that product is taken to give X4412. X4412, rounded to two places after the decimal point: 1.34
